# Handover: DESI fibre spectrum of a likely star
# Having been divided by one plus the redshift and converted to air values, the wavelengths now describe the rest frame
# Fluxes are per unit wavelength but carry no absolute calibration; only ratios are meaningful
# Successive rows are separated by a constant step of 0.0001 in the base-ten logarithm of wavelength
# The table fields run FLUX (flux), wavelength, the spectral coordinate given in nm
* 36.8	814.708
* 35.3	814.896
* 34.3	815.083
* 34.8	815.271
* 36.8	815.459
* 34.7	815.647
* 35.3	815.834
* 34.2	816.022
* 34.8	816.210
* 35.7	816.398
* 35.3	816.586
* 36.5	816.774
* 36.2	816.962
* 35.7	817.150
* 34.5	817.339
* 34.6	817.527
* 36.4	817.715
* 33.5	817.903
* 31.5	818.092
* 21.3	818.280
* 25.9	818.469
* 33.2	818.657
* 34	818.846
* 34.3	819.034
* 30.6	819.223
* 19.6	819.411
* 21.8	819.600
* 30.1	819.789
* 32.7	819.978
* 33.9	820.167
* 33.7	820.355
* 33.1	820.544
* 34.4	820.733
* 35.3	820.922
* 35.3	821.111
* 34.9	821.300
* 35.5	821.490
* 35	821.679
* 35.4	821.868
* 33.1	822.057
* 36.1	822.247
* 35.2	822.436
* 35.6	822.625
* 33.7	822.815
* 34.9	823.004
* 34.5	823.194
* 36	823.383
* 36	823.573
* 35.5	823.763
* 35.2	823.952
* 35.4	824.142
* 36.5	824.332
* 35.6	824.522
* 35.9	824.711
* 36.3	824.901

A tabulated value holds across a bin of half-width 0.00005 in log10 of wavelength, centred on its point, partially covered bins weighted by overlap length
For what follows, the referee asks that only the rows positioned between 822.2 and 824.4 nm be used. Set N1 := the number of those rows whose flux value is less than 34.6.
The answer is 2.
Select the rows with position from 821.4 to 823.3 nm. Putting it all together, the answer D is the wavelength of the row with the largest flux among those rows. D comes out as 822.247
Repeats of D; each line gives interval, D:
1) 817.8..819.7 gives 819.034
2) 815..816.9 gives 815.459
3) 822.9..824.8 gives 824.332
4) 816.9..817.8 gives 817.715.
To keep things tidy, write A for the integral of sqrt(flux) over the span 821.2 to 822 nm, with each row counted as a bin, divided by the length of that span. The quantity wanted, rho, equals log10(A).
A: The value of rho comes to 0.773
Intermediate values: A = 5.92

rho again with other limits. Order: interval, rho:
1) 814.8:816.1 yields 0.773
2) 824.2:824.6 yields 0.778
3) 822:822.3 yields 0.768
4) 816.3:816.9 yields 0.777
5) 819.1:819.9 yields 0.705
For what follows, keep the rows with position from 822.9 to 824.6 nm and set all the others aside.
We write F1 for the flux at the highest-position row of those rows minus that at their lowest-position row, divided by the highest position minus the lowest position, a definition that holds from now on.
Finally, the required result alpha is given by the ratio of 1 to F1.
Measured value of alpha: 2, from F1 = 0.5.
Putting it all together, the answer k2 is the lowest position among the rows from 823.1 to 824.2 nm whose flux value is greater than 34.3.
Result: 823.194 nm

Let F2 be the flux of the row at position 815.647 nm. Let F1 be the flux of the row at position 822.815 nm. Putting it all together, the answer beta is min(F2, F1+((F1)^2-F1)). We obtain 34.7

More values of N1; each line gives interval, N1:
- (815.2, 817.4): 2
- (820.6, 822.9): 3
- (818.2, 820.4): 12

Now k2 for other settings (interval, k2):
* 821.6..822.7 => 821.679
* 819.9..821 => 820.733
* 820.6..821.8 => 820.733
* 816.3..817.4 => 816.398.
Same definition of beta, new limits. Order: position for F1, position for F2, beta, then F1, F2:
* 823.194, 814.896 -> 35.3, 34.5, 35.3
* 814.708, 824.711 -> 35.9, 36.8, 35.9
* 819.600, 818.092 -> 31.5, 21.8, 31.5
